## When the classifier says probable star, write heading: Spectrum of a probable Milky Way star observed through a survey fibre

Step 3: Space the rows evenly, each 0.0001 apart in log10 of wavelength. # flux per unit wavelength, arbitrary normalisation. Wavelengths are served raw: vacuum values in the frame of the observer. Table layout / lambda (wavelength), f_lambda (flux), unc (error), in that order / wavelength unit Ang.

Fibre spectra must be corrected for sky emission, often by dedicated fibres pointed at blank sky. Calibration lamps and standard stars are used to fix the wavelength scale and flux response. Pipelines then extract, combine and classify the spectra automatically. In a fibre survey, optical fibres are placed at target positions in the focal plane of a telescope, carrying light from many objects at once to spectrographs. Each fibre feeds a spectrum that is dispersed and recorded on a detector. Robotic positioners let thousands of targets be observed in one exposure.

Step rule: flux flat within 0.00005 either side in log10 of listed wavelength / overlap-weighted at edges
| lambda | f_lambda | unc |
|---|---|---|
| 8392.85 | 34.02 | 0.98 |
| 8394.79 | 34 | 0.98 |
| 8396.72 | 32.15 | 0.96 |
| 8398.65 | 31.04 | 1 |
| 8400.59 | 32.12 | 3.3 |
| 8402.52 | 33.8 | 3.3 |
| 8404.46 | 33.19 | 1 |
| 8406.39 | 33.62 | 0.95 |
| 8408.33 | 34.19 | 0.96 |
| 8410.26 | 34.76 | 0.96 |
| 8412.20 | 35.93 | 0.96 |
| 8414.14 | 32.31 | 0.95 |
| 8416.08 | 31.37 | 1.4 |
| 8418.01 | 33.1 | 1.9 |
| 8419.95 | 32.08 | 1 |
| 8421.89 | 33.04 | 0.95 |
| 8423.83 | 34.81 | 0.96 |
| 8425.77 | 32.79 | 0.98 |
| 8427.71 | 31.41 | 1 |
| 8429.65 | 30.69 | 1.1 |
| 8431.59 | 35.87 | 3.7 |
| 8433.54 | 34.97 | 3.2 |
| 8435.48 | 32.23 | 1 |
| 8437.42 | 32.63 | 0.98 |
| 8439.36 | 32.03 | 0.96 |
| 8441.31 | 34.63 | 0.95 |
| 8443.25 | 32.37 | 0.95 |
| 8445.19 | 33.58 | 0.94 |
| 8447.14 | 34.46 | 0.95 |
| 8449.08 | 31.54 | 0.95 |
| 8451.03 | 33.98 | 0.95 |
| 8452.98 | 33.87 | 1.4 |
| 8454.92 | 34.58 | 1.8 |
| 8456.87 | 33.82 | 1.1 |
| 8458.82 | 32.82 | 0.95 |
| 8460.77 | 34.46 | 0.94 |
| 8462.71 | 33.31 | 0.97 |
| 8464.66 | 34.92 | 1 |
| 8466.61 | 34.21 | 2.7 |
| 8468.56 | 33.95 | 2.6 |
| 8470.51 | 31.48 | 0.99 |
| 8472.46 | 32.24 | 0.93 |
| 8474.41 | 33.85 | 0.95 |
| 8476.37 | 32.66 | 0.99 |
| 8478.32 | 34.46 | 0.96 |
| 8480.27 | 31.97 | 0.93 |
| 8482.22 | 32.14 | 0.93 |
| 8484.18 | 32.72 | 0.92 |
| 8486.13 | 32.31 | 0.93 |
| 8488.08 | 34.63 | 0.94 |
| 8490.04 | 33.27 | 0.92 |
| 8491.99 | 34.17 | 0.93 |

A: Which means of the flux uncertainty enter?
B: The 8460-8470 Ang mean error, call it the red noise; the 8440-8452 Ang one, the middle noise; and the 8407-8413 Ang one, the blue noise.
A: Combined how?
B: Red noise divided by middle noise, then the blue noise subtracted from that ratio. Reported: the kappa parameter 0.8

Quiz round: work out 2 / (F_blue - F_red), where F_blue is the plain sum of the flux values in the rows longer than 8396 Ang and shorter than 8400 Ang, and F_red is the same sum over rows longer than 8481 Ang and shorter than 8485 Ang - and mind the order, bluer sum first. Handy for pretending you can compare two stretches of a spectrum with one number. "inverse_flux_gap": -1.2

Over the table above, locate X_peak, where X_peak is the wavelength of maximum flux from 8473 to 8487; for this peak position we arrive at 8478.32 Ang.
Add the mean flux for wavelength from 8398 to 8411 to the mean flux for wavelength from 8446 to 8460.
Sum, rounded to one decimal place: 66.8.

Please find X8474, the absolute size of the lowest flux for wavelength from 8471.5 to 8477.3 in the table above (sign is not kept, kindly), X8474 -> 32.2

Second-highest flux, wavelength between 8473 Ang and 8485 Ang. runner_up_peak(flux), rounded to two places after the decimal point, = 33.85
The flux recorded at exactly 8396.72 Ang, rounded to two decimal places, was 32.15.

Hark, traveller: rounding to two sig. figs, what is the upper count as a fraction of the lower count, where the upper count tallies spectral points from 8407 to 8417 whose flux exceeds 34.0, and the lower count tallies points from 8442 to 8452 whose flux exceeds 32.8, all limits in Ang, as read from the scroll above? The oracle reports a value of 1.0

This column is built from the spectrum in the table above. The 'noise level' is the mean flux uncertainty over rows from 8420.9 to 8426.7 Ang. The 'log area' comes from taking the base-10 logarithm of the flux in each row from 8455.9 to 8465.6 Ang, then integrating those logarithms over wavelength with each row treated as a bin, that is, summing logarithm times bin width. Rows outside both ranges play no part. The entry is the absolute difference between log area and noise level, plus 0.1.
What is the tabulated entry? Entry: 14.0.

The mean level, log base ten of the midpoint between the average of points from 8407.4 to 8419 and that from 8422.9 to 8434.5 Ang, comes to 1.53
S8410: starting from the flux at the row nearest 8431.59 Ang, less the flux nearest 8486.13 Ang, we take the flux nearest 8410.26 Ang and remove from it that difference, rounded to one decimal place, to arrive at 31.2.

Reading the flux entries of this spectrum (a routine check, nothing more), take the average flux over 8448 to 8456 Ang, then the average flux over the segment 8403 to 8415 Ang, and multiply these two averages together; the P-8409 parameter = 1139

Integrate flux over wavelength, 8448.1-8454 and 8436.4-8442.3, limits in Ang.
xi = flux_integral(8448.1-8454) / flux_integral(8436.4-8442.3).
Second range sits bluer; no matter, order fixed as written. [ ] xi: 1.002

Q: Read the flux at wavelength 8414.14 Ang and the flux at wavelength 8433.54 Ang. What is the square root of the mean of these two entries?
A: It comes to 5.80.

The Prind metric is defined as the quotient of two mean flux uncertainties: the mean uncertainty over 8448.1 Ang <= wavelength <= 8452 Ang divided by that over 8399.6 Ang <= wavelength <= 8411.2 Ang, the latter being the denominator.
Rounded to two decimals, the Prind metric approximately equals 0.54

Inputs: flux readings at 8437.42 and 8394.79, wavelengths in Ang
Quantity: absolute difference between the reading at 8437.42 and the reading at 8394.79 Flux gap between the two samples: 1.4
